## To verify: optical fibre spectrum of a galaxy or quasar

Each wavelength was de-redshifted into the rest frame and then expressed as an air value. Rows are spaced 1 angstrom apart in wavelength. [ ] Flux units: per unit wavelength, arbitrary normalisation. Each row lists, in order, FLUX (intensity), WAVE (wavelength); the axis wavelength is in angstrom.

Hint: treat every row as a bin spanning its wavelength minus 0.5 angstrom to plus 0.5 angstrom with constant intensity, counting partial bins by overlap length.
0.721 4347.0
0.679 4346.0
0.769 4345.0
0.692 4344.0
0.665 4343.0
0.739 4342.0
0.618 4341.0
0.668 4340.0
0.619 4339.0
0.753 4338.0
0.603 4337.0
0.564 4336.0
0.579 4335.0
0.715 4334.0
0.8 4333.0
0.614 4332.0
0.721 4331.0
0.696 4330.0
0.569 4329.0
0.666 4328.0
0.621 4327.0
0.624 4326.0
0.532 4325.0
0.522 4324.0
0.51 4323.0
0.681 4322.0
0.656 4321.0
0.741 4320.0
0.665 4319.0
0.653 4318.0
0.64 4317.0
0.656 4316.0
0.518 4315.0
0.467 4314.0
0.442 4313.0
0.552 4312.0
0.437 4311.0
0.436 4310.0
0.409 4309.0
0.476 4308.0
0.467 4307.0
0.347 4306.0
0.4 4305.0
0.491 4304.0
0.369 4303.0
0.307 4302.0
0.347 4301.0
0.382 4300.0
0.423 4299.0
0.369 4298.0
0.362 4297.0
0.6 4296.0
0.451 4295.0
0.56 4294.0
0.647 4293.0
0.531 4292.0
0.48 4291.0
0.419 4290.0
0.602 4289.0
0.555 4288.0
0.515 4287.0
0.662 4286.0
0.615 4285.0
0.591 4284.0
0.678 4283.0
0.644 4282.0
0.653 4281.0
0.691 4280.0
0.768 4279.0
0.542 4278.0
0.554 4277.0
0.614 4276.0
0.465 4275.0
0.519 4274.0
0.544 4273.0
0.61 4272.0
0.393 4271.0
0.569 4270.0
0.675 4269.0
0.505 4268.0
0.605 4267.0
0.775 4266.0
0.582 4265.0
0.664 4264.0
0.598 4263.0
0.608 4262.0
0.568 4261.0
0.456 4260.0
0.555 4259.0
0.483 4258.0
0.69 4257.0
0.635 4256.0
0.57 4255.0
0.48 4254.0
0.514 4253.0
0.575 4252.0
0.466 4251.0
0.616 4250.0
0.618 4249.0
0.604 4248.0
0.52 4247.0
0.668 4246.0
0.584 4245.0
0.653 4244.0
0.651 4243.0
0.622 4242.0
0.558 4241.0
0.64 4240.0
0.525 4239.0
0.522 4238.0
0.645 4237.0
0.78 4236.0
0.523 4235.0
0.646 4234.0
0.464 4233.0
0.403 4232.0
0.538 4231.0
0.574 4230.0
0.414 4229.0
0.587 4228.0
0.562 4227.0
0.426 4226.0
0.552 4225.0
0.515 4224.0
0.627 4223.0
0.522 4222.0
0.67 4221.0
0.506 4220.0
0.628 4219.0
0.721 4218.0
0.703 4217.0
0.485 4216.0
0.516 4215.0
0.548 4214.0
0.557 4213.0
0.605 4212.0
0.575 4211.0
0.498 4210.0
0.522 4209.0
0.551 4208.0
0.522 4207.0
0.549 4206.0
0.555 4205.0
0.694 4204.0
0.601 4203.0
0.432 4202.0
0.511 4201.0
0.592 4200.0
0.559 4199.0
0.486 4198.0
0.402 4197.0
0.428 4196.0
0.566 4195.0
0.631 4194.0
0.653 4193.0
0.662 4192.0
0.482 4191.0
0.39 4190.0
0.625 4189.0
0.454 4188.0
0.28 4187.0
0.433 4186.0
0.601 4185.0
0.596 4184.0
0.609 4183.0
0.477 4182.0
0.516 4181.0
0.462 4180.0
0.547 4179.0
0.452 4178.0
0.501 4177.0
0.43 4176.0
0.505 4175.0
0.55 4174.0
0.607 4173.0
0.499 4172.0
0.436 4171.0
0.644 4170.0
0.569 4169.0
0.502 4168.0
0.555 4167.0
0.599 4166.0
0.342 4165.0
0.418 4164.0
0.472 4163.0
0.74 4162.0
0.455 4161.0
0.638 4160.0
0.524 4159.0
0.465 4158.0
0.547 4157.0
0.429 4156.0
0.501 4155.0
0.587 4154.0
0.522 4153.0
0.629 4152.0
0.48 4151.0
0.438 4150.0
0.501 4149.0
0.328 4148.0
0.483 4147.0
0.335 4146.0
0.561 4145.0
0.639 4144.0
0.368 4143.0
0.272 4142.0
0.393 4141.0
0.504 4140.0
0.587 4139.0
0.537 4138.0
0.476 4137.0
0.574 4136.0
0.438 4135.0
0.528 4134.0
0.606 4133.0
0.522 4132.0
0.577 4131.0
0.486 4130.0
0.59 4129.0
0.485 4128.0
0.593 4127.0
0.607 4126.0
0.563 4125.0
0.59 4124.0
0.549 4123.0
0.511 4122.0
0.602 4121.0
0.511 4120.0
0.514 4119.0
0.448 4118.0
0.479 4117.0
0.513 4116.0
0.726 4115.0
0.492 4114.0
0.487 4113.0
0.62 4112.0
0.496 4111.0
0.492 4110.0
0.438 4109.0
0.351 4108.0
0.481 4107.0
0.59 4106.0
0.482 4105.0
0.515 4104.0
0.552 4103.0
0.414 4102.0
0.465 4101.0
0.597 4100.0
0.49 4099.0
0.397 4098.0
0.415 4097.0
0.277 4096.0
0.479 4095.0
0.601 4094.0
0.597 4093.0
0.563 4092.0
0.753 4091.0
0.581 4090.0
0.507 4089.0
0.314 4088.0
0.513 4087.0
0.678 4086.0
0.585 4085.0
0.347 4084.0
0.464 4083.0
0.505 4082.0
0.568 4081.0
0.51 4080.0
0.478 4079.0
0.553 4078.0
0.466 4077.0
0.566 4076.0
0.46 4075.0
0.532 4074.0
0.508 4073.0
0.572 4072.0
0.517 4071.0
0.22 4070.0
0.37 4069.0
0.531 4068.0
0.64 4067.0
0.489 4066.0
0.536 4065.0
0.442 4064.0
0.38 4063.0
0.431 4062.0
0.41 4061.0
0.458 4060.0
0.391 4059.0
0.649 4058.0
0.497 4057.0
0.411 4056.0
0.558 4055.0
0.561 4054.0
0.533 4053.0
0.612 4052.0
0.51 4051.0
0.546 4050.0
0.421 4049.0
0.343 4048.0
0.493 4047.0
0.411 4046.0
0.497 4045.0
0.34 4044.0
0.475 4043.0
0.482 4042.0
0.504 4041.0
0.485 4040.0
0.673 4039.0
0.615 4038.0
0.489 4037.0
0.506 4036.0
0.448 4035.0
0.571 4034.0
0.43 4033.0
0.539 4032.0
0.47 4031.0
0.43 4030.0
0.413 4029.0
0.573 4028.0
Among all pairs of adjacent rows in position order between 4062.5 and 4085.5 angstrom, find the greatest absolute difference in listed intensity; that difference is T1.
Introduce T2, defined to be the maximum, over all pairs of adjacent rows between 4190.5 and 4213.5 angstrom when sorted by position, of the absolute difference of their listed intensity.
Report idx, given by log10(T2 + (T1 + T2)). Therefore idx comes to -0.182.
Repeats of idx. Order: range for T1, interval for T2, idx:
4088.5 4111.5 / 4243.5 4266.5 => -0.210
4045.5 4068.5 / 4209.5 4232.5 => -0.159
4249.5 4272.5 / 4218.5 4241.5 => -0.136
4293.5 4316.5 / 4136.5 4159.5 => -0.108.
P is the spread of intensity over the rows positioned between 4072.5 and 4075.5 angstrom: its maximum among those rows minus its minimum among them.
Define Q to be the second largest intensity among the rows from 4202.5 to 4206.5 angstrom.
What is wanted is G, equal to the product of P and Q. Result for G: 0.04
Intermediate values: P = 0.07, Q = 0.601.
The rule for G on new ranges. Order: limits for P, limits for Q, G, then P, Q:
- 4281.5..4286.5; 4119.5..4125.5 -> 0.05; 0.09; 0.59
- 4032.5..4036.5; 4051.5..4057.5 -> 0.08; 0.14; 0.561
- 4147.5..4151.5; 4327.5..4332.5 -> 0.12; 0.17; 0.696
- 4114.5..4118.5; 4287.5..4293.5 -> 0.17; 0.28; 0.602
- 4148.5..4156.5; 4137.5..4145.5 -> 0.12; 0.20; 0.587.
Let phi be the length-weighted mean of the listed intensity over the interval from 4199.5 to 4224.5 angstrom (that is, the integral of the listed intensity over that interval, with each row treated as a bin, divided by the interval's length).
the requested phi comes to 0.57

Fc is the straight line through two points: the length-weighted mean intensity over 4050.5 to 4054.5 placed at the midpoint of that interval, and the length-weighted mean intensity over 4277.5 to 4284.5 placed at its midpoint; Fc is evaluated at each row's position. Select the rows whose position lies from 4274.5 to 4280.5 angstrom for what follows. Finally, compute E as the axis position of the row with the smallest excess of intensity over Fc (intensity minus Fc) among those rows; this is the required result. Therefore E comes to 4275.0 angstrom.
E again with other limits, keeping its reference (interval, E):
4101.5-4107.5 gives 4102.0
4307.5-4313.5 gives 4309.0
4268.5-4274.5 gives 4271.0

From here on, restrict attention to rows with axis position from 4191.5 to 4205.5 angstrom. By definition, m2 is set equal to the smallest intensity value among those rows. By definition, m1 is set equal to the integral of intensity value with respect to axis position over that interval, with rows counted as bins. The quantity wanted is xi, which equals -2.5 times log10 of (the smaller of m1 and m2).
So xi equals 0.99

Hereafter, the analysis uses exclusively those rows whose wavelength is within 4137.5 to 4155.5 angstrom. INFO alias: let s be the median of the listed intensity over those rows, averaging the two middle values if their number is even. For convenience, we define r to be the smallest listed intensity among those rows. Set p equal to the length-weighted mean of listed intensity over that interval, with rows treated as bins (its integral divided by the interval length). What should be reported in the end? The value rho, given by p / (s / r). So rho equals 0.26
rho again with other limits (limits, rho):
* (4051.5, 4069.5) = 0.37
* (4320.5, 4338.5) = 0.52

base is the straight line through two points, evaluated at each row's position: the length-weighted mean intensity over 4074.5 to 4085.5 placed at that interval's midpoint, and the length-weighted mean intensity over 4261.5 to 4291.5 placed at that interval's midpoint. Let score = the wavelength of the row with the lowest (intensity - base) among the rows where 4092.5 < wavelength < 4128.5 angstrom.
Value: 4096.0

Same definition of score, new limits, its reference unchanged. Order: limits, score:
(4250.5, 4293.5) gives 4271.0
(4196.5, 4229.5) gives 4229.0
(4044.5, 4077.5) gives 4070.0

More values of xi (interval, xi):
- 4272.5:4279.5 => 0.83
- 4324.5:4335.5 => 0.69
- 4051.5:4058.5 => 0.97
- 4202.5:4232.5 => 0.99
